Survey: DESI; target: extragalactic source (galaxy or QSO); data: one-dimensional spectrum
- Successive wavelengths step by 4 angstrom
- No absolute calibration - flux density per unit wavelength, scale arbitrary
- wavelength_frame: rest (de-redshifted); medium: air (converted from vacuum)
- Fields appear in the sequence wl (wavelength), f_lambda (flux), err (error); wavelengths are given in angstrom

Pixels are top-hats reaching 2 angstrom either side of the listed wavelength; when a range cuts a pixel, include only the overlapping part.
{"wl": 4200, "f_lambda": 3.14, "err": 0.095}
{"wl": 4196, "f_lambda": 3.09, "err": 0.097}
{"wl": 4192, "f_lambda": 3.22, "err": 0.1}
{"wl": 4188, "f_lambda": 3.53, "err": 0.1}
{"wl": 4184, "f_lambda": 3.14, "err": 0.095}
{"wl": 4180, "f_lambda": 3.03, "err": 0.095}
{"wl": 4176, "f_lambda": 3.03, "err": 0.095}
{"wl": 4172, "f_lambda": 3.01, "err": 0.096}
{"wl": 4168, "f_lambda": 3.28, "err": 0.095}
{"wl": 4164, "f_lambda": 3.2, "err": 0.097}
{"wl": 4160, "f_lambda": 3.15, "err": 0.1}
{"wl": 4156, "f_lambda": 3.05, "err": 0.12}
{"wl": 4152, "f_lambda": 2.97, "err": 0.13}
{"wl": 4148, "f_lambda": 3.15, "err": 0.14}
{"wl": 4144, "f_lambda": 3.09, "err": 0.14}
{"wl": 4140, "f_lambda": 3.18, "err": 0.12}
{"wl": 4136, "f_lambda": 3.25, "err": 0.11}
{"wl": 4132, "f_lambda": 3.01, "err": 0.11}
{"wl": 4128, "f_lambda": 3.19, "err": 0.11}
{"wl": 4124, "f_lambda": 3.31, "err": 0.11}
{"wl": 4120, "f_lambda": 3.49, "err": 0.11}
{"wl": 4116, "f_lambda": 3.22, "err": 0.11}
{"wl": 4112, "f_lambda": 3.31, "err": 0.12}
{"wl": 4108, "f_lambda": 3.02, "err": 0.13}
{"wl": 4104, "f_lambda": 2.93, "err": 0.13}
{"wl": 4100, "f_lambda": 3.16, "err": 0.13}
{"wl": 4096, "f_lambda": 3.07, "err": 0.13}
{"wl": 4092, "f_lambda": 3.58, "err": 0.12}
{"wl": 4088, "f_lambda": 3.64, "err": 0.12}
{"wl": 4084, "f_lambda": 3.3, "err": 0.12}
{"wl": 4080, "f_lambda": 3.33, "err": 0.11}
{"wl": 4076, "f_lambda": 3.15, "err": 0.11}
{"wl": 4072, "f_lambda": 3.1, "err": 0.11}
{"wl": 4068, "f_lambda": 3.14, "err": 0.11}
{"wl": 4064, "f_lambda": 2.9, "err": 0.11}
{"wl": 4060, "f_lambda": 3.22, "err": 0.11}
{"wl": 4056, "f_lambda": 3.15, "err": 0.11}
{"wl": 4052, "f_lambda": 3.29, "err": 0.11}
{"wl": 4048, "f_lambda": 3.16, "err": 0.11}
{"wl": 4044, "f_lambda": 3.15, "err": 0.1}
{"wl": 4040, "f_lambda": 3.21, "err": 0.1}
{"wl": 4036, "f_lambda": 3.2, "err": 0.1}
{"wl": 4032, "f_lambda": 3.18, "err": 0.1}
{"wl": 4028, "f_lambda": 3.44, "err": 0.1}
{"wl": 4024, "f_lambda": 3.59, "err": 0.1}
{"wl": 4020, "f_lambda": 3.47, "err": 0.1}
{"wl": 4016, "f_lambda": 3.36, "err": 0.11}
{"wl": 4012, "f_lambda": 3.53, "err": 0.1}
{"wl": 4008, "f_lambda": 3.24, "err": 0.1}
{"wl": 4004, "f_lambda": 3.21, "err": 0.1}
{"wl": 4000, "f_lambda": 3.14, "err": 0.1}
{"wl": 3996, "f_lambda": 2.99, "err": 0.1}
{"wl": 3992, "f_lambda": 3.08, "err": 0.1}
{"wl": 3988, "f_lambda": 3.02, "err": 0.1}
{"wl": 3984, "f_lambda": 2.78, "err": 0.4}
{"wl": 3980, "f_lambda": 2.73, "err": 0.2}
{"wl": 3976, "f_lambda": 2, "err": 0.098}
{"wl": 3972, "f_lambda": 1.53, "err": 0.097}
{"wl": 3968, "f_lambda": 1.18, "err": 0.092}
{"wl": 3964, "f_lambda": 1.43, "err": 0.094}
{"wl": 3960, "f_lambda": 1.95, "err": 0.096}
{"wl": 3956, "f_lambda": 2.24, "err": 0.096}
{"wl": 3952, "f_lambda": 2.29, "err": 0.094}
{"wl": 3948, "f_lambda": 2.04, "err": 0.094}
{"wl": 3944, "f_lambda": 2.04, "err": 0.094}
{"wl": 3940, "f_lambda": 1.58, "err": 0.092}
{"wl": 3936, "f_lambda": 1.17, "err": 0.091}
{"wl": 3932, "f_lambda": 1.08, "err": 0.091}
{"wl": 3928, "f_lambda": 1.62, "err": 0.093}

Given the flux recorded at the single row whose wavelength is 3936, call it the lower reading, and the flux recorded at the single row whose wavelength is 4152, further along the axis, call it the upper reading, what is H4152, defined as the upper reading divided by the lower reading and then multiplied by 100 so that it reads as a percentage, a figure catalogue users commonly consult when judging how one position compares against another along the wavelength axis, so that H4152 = 254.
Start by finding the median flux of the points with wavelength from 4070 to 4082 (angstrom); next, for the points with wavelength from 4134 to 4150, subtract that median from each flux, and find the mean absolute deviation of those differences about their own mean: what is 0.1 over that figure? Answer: 2.1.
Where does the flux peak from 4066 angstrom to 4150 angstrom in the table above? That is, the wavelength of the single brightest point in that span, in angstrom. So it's 4088 angstrom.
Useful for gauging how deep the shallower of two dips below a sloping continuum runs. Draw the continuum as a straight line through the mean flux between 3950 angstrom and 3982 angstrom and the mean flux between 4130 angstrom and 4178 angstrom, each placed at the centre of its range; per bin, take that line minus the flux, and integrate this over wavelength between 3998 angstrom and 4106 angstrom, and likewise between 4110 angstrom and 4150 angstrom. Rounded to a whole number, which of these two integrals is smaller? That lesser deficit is -85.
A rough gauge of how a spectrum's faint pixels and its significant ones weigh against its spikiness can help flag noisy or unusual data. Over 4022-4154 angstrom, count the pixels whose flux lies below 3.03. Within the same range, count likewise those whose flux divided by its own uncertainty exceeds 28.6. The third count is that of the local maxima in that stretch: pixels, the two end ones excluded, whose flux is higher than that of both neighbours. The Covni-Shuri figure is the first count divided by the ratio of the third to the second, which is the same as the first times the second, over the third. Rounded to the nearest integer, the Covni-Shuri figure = 9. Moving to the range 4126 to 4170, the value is 5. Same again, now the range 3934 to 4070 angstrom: 43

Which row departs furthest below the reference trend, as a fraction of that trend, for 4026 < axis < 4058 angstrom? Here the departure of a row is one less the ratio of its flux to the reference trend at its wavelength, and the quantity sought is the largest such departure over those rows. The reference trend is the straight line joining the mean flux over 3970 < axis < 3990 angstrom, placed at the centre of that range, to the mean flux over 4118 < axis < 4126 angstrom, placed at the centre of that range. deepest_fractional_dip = -0.07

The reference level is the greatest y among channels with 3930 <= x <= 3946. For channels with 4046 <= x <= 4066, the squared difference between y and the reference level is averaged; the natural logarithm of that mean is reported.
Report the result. 0.21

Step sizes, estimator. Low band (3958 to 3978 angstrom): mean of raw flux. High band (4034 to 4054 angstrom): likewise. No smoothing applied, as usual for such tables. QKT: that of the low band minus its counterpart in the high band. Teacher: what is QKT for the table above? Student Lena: -1.58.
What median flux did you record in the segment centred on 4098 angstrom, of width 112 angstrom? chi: 3.16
